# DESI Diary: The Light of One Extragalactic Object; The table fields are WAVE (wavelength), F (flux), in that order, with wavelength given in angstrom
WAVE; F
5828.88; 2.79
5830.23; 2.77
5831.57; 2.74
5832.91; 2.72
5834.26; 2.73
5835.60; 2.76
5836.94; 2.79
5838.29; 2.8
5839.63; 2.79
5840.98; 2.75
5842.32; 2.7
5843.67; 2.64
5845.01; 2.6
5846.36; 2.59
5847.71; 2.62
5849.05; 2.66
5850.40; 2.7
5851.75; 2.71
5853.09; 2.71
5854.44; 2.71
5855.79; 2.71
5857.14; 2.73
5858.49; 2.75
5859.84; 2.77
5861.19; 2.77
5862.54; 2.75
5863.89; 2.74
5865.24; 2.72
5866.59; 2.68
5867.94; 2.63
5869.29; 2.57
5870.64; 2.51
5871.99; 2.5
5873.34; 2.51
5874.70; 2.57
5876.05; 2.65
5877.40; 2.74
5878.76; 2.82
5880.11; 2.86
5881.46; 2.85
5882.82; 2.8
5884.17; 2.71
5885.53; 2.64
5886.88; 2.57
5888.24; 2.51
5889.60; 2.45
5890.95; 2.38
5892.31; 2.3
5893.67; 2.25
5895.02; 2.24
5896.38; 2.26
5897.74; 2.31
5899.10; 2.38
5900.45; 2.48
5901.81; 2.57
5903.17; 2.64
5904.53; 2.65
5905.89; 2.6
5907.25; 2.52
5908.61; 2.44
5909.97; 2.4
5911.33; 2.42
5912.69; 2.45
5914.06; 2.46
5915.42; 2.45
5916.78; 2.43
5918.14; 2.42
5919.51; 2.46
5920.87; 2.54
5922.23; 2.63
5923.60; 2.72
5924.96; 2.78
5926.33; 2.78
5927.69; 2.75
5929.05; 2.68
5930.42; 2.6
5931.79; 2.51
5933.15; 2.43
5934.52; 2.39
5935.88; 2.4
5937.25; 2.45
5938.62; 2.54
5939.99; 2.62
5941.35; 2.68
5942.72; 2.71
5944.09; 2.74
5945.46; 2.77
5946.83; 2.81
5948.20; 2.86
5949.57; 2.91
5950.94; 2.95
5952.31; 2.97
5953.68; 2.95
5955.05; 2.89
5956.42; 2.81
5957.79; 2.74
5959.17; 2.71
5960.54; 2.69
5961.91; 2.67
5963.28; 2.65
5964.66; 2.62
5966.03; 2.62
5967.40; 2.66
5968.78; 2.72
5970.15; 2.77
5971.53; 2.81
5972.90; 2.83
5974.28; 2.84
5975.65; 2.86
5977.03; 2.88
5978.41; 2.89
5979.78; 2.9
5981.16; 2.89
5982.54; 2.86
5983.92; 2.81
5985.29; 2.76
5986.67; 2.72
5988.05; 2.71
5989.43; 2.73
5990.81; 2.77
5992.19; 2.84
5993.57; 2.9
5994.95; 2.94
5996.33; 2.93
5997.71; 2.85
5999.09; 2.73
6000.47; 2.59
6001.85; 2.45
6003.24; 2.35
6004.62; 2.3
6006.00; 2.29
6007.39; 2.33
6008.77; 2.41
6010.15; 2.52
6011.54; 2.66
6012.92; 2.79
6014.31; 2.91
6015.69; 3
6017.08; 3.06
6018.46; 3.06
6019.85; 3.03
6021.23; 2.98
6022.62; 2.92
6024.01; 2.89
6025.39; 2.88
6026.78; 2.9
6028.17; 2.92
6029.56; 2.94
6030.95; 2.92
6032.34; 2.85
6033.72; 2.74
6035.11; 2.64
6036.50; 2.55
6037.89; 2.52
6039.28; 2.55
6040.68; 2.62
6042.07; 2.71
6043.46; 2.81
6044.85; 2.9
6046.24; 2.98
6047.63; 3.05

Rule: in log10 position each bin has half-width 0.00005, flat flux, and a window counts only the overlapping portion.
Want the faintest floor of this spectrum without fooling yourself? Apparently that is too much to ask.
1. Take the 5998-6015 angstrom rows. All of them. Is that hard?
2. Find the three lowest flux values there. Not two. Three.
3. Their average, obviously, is 2.31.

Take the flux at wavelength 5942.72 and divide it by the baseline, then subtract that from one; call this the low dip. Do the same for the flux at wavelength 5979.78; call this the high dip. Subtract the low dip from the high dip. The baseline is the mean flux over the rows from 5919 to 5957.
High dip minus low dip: -0.071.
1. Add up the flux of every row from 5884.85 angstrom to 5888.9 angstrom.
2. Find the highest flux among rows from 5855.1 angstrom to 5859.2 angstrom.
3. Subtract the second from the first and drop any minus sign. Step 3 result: 5.0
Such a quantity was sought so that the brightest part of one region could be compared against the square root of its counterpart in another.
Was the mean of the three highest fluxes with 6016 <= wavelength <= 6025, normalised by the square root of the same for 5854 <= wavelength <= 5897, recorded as 1.809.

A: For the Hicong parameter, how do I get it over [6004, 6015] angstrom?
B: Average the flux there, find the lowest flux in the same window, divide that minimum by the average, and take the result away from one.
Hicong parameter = 0.094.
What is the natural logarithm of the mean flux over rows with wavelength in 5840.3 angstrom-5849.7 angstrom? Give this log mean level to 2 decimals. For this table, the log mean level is 0.98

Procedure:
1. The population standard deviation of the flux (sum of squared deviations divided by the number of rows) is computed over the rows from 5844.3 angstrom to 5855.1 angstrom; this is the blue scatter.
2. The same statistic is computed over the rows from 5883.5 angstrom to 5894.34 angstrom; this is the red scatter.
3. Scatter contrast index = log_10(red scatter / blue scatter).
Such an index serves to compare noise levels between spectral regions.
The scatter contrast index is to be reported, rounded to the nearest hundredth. 0.49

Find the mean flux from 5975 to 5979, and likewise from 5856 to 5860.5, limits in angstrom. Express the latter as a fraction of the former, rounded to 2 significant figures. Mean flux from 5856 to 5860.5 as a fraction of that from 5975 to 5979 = 0.96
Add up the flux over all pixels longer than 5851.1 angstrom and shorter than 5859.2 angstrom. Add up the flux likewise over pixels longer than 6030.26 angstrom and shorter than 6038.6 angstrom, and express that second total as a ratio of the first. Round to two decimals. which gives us 0.99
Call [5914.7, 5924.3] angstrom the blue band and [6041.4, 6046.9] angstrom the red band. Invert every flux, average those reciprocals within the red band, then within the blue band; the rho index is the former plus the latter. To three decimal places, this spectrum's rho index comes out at 0.749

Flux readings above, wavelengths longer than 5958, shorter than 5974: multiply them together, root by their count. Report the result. 2.70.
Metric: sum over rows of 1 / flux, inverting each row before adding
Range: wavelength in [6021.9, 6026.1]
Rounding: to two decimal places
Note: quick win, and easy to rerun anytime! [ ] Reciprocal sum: 1.04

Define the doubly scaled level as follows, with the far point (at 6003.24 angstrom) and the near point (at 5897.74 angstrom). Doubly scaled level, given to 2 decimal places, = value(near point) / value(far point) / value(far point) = 0.42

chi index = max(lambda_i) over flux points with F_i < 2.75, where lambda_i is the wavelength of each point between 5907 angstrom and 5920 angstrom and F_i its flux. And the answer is 5919.51 angstrom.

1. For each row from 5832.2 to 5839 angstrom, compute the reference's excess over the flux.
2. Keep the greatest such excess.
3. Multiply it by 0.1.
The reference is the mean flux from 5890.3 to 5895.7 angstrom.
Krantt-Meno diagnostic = -0.043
